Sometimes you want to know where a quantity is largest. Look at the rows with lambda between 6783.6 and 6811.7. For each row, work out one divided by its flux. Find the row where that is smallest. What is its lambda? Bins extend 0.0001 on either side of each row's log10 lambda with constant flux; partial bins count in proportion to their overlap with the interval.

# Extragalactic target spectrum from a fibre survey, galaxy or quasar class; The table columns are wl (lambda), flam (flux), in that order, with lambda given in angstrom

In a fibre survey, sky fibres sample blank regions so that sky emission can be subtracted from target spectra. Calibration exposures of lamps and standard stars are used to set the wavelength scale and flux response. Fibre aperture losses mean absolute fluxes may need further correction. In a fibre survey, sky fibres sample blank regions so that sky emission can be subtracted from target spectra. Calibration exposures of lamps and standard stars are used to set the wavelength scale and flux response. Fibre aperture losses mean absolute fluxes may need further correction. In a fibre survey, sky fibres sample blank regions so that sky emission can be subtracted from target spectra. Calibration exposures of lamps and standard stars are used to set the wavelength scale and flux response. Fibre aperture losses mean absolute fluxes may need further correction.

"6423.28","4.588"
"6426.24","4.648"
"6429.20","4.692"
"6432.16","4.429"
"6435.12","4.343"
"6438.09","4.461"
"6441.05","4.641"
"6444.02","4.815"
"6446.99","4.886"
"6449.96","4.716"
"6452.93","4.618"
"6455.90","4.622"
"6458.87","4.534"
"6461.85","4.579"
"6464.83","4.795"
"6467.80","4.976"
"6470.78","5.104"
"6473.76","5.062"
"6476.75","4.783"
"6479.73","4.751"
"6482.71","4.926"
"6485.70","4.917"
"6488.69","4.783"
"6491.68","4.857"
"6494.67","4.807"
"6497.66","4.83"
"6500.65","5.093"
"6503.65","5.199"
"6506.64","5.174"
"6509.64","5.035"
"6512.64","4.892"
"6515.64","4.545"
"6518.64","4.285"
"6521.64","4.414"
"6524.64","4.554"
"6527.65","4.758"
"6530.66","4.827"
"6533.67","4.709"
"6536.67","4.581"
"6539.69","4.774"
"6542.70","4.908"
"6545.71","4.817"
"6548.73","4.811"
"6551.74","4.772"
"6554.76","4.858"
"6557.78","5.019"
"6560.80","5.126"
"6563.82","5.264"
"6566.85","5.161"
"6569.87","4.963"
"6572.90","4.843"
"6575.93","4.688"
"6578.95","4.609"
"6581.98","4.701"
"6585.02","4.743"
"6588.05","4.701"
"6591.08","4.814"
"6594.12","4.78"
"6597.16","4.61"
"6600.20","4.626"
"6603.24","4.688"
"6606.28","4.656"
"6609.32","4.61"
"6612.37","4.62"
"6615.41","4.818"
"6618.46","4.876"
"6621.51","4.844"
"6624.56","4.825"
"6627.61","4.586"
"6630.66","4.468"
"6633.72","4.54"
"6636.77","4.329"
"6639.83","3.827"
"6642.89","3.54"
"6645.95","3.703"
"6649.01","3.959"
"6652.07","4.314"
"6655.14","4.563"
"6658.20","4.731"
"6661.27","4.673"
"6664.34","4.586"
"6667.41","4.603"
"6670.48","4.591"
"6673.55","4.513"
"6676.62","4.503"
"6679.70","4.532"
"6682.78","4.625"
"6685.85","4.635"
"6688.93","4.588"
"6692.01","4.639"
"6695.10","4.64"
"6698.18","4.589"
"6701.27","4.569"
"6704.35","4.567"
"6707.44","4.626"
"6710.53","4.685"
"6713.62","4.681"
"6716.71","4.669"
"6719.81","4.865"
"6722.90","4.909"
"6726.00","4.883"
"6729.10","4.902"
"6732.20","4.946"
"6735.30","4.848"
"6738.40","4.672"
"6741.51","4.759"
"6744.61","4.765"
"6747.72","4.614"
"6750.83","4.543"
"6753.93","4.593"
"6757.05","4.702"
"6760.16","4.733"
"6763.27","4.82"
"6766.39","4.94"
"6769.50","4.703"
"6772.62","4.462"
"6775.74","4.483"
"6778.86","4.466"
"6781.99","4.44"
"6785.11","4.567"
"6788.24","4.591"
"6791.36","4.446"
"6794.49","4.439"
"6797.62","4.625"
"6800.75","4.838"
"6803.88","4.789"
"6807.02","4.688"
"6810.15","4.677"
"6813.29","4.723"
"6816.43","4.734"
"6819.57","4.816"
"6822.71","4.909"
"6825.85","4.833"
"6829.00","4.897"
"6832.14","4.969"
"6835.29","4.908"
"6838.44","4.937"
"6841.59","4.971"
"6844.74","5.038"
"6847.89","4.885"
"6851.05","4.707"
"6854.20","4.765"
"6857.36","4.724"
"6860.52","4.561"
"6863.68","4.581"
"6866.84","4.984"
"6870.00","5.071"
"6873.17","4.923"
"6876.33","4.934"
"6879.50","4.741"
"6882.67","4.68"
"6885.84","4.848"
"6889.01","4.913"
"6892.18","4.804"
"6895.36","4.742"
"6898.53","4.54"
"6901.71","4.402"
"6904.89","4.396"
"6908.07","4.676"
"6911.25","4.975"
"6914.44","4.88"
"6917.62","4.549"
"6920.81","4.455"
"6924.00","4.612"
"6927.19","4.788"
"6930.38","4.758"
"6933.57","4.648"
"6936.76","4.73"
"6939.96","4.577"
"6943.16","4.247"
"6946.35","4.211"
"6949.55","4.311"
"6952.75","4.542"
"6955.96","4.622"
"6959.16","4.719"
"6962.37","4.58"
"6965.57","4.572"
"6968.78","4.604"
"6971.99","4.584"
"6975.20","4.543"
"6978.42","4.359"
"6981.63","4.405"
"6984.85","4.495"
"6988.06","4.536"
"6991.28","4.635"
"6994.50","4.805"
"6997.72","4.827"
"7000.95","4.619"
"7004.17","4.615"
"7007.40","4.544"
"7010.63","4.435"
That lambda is 6800.75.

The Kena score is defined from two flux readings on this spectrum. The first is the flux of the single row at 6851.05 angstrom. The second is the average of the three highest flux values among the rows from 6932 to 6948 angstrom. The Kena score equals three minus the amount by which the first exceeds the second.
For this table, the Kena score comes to 2.94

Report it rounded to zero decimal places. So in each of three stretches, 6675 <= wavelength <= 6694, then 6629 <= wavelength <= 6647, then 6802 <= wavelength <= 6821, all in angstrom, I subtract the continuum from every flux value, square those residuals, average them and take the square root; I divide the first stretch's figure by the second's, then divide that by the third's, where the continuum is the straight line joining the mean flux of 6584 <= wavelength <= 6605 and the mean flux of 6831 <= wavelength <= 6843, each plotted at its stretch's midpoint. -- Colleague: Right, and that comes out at 1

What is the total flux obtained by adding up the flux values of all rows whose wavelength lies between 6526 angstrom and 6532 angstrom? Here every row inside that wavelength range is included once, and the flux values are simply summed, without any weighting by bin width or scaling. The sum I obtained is 9.6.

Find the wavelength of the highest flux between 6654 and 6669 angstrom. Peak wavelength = 6658.20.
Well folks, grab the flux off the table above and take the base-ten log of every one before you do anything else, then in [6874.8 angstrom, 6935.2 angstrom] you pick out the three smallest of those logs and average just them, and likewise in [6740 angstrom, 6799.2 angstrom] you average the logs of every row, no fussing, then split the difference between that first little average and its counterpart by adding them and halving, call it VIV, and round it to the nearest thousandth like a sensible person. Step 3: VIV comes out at 0.655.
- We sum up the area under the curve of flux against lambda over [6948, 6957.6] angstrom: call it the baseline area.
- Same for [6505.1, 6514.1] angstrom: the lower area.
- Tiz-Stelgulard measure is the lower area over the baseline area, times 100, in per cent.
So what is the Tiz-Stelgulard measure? 105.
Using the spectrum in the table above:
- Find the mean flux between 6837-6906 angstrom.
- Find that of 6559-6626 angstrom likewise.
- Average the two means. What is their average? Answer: 4.79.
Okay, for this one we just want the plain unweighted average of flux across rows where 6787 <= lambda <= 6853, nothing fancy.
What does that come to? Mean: 4.78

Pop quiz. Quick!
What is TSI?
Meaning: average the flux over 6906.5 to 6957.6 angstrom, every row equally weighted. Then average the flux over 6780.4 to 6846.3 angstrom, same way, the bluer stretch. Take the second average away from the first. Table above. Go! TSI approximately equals -0.16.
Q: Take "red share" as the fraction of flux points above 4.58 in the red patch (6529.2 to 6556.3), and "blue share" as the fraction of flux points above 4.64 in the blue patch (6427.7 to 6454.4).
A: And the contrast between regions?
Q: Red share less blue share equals 0.4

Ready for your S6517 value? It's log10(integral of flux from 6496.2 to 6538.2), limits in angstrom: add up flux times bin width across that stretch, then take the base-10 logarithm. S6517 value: 2.30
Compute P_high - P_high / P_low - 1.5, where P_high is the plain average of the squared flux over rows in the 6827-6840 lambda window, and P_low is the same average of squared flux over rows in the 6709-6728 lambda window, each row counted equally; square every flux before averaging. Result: 21.7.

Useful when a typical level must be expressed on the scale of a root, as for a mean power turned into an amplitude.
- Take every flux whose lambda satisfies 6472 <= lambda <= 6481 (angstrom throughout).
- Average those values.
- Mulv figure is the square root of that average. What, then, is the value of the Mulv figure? 2.21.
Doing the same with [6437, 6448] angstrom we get 2.17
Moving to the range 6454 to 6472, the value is 2.18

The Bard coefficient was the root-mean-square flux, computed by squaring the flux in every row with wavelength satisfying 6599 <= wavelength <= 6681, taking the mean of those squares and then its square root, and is 4.50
